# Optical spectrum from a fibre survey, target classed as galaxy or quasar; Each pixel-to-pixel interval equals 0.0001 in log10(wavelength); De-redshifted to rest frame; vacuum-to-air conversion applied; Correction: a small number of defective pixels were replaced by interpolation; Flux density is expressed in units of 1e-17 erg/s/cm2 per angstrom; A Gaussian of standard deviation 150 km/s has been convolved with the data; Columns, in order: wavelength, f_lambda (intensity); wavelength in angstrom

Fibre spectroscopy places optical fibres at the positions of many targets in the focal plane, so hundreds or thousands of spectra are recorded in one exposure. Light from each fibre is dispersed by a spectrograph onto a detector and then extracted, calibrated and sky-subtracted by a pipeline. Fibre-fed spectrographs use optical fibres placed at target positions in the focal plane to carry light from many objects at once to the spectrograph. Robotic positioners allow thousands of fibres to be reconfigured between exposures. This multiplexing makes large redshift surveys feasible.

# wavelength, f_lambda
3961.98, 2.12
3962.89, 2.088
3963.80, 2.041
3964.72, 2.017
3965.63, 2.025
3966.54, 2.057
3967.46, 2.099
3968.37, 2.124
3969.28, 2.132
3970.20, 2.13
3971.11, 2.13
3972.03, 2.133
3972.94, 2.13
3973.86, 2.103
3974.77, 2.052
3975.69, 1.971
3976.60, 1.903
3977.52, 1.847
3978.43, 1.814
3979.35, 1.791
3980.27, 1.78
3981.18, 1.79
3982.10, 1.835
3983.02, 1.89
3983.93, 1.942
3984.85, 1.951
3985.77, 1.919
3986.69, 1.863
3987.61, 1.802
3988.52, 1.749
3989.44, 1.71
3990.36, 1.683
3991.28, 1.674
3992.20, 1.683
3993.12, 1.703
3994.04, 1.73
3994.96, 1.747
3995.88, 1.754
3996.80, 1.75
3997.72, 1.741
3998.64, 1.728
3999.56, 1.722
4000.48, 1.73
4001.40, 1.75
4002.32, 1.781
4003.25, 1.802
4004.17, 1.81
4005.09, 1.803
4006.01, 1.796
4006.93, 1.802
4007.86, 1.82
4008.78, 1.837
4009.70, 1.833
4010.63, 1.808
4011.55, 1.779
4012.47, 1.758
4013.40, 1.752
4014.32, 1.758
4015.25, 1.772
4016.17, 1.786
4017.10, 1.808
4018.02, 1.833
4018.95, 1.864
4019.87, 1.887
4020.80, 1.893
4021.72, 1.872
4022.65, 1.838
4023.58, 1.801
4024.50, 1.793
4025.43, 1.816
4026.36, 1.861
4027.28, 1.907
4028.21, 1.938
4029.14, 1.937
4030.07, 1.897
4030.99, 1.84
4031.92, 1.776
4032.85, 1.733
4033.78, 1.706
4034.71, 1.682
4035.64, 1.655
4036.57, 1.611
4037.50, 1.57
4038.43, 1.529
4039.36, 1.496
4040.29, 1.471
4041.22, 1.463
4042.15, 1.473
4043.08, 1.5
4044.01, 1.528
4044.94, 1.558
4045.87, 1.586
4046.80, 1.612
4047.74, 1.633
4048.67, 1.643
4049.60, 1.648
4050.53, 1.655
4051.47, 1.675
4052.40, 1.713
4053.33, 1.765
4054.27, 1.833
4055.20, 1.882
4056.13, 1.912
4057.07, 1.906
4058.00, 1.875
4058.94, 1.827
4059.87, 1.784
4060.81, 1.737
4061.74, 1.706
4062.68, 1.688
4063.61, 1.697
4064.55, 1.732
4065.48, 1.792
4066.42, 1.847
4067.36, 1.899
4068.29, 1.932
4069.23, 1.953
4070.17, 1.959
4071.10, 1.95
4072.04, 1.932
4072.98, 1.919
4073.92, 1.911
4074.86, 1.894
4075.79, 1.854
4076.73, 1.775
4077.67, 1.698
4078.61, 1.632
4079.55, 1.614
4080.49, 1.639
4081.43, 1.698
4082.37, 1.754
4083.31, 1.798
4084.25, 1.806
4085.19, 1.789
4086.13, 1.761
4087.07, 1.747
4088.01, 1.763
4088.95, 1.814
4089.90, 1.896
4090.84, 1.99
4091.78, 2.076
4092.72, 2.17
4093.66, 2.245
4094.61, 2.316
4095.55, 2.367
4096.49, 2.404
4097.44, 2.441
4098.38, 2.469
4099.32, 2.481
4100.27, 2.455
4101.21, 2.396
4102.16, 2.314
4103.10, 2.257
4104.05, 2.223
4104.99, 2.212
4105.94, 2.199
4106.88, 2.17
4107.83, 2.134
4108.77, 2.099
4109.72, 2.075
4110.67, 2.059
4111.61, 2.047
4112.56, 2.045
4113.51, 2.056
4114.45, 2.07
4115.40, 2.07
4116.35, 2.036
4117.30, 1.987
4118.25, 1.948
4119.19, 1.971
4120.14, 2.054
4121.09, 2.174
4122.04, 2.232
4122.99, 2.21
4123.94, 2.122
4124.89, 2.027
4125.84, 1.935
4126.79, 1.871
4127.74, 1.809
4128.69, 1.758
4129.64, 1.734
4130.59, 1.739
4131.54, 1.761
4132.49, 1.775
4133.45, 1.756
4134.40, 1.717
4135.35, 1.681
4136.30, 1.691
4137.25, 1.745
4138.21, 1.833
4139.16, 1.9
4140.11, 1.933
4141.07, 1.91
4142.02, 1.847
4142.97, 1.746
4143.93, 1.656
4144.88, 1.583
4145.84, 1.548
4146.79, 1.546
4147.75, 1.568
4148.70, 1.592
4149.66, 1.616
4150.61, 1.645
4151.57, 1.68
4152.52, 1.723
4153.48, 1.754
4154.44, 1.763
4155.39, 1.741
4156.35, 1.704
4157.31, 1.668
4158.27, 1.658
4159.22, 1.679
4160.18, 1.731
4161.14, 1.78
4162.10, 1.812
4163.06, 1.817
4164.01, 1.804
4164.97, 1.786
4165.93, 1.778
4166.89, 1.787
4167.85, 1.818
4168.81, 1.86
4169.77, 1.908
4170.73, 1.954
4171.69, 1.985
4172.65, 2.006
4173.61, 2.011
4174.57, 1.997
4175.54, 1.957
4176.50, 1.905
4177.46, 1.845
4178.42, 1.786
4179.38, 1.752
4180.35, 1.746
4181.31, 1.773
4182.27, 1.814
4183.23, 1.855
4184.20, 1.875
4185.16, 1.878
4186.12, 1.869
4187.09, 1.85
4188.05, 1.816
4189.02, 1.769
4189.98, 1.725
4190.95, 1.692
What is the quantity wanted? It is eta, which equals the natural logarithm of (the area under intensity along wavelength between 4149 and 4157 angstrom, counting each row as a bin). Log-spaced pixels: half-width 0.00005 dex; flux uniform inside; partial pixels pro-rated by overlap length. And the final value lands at 2.61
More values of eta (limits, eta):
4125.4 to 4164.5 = 4.22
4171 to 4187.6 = 3.44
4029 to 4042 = 3.07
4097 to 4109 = 3.32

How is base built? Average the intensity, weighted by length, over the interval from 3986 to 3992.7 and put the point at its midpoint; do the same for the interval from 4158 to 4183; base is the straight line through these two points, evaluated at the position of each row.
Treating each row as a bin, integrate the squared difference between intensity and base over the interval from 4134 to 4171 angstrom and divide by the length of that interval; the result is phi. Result 0.019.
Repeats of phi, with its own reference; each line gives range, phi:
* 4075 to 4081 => 0.015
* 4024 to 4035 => 0.011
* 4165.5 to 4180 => 0.010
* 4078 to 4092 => 0.013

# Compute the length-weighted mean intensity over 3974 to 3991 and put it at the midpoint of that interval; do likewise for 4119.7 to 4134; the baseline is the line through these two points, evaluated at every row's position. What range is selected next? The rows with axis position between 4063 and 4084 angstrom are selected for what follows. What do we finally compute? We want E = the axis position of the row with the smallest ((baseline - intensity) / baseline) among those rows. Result 4070.17 angstrom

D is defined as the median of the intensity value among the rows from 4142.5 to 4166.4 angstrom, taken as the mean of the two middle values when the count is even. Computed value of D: 1.70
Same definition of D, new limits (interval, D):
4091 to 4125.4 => 2.17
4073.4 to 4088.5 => 1.76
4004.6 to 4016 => 1.80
